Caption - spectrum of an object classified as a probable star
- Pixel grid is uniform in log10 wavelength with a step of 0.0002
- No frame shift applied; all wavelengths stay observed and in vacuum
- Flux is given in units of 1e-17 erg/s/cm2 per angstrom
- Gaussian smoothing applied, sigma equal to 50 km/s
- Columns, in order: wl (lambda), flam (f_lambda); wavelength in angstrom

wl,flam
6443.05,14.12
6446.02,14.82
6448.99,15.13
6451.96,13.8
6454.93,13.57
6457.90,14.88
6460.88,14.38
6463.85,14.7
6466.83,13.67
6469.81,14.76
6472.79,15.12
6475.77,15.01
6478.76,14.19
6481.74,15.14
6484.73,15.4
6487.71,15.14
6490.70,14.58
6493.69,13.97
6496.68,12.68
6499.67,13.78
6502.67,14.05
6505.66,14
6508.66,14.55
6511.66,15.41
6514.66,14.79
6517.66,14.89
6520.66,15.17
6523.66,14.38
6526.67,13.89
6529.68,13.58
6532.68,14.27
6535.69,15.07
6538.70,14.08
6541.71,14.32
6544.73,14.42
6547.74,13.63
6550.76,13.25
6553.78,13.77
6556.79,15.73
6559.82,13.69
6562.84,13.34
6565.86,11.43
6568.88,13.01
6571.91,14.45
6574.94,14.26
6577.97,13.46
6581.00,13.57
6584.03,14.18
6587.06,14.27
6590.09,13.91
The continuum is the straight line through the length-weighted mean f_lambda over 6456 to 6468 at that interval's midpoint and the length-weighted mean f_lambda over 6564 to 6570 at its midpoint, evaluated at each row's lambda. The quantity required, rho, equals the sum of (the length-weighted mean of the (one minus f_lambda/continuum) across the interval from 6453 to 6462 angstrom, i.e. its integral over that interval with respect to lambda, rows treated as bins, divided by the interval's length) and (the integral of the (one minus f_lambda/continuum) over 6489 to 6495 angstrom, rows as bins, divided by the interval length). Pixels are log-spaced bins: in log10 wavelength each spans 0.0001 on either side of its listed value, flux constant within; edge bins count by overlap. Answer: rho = -0.02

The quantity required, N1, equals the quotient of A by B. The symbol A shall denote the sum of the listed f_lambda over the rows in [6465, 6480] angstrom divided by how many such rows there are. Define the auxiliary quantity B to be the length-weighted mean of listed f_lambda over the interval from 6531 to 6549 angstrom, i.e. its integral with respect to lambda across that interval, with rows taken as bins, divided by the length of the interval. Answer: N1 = 1.02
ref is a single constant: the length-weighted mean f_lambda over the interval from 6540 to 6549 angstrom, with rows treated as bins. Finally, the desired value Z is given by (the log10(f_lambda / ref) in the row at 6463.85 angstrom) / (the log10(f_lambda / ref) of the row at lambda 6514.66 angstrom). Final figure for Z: 0.9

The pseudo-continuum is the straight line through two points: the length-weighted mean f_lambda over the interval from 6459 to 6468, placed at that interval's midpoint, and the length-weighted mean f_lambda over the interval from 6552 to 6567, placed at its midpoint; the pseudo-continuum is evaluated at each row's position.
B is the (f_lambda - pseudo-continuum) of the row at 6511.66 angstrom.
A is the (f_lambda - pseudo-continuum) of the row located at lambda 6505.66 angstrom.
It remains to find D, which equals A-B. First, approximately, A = 0.0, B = 1.44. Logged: -1.45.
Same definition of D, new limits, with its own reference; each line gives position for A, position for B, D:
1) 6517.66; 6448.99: 0.23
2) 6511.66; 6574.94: 0.72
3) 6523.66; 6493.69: 0.61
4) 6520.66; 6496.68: 2.65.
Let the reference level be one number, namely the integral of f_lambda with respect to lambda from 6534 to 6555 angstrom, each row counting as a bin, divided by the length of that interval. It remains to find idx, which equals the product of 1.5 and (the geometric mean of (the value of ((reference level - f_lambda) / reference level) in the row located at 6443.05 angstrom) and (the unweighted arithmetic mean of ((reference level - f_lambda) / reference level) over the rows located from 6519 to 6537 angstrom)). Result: 0.01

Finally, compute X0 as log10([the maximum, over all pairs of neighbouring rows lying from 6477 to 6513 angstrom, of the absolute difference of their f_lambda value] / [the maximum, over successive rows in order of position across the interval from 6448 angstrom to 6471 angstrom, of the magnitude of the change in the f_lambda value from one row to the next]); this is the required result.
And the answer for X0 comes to 0.0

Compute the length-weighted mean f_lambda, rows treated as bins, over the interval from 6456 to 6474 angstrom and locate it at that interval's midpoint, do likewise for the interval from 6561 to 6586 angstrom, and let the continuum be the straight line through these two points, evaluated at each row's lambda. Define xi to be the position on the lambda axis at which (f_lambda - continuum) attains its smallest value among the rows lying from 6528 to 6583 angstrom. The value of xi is 6565.86 angstrom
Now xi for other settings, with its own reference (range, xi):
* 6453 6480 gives 6454.93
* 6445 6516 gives 6496.68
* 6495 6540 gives 6496.68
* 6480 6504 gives 6496.68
